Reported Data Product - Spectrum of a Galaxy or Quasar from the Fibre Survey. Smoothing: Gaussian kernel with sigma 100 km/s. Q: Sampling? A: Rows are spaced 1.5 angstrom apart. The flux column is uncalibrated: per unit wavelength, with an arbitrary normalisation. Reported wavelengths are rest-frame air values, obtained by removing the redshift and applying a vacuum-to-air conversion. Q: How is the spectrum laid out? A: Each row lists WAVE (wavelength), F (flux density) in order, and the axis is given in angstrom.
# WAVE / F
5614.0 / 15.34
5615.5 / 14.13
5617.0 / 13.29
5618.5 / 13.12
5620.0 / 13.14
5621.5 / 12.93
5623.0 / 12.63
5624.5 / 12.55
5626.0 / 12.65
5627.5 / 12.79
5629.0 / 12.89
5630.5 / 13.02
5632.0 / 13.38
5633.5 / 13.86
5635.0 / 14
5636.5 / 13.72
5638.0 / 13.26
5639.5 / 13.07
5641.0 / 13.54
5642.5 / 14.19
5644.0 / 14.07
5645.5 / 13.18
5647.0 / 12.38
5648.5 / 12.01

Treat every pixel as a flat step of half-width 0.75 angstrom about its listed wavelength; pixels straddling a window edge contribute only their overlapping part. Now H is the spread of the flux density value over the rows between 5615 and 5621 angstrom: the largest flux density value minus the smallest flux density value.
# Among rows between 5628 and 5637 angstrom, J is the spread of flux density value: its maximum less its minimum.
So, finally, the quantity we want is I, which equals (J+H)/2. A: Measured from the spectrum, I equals 1.06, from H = 1.01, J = 1.11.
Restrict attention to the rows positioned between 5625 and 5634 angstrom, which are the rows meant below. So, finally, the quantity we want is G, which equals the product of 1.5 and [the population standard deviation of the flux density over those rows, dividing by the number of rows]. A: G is 0.6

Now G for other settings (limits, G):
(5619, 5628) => 0.3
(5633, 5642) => 0.5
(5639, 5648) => 0.9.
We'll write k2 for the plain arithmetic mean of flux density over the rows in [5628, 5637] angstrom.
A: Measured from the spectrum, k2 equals 13.5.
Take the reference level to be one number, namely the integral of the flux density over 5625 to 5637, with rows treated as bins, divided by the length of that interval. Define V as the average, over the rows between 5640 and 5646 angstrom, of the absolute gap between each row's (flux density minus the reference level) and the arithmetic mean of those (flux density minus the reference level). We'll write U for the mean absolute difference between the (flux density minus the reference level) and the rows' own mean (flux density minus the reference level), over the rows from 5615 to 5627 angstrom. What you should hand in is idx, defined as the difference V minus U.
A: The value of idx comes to 0.0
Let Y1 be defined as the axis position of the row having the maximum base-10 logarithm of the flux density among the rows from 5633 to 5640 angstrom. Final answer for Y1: 5635.0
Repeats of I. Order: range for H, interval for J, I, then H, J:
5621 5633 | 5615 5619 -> 0.92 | 0.83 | 1.01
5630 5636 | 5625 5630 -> 0.61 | 0.98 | 0.24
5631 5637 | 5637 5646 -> 0.87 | 0.62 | 1.12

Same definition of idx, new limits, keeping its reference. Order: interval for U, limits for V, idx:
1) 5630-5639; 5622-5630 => -0.2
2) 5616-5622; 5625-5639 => 0.3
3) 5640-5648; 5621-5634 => -0.3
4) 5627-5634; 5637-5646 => 0.0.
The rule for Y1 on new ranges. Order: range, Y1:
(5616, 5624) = 5617.0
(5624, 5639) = 5635.0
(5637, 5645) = 5642.5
